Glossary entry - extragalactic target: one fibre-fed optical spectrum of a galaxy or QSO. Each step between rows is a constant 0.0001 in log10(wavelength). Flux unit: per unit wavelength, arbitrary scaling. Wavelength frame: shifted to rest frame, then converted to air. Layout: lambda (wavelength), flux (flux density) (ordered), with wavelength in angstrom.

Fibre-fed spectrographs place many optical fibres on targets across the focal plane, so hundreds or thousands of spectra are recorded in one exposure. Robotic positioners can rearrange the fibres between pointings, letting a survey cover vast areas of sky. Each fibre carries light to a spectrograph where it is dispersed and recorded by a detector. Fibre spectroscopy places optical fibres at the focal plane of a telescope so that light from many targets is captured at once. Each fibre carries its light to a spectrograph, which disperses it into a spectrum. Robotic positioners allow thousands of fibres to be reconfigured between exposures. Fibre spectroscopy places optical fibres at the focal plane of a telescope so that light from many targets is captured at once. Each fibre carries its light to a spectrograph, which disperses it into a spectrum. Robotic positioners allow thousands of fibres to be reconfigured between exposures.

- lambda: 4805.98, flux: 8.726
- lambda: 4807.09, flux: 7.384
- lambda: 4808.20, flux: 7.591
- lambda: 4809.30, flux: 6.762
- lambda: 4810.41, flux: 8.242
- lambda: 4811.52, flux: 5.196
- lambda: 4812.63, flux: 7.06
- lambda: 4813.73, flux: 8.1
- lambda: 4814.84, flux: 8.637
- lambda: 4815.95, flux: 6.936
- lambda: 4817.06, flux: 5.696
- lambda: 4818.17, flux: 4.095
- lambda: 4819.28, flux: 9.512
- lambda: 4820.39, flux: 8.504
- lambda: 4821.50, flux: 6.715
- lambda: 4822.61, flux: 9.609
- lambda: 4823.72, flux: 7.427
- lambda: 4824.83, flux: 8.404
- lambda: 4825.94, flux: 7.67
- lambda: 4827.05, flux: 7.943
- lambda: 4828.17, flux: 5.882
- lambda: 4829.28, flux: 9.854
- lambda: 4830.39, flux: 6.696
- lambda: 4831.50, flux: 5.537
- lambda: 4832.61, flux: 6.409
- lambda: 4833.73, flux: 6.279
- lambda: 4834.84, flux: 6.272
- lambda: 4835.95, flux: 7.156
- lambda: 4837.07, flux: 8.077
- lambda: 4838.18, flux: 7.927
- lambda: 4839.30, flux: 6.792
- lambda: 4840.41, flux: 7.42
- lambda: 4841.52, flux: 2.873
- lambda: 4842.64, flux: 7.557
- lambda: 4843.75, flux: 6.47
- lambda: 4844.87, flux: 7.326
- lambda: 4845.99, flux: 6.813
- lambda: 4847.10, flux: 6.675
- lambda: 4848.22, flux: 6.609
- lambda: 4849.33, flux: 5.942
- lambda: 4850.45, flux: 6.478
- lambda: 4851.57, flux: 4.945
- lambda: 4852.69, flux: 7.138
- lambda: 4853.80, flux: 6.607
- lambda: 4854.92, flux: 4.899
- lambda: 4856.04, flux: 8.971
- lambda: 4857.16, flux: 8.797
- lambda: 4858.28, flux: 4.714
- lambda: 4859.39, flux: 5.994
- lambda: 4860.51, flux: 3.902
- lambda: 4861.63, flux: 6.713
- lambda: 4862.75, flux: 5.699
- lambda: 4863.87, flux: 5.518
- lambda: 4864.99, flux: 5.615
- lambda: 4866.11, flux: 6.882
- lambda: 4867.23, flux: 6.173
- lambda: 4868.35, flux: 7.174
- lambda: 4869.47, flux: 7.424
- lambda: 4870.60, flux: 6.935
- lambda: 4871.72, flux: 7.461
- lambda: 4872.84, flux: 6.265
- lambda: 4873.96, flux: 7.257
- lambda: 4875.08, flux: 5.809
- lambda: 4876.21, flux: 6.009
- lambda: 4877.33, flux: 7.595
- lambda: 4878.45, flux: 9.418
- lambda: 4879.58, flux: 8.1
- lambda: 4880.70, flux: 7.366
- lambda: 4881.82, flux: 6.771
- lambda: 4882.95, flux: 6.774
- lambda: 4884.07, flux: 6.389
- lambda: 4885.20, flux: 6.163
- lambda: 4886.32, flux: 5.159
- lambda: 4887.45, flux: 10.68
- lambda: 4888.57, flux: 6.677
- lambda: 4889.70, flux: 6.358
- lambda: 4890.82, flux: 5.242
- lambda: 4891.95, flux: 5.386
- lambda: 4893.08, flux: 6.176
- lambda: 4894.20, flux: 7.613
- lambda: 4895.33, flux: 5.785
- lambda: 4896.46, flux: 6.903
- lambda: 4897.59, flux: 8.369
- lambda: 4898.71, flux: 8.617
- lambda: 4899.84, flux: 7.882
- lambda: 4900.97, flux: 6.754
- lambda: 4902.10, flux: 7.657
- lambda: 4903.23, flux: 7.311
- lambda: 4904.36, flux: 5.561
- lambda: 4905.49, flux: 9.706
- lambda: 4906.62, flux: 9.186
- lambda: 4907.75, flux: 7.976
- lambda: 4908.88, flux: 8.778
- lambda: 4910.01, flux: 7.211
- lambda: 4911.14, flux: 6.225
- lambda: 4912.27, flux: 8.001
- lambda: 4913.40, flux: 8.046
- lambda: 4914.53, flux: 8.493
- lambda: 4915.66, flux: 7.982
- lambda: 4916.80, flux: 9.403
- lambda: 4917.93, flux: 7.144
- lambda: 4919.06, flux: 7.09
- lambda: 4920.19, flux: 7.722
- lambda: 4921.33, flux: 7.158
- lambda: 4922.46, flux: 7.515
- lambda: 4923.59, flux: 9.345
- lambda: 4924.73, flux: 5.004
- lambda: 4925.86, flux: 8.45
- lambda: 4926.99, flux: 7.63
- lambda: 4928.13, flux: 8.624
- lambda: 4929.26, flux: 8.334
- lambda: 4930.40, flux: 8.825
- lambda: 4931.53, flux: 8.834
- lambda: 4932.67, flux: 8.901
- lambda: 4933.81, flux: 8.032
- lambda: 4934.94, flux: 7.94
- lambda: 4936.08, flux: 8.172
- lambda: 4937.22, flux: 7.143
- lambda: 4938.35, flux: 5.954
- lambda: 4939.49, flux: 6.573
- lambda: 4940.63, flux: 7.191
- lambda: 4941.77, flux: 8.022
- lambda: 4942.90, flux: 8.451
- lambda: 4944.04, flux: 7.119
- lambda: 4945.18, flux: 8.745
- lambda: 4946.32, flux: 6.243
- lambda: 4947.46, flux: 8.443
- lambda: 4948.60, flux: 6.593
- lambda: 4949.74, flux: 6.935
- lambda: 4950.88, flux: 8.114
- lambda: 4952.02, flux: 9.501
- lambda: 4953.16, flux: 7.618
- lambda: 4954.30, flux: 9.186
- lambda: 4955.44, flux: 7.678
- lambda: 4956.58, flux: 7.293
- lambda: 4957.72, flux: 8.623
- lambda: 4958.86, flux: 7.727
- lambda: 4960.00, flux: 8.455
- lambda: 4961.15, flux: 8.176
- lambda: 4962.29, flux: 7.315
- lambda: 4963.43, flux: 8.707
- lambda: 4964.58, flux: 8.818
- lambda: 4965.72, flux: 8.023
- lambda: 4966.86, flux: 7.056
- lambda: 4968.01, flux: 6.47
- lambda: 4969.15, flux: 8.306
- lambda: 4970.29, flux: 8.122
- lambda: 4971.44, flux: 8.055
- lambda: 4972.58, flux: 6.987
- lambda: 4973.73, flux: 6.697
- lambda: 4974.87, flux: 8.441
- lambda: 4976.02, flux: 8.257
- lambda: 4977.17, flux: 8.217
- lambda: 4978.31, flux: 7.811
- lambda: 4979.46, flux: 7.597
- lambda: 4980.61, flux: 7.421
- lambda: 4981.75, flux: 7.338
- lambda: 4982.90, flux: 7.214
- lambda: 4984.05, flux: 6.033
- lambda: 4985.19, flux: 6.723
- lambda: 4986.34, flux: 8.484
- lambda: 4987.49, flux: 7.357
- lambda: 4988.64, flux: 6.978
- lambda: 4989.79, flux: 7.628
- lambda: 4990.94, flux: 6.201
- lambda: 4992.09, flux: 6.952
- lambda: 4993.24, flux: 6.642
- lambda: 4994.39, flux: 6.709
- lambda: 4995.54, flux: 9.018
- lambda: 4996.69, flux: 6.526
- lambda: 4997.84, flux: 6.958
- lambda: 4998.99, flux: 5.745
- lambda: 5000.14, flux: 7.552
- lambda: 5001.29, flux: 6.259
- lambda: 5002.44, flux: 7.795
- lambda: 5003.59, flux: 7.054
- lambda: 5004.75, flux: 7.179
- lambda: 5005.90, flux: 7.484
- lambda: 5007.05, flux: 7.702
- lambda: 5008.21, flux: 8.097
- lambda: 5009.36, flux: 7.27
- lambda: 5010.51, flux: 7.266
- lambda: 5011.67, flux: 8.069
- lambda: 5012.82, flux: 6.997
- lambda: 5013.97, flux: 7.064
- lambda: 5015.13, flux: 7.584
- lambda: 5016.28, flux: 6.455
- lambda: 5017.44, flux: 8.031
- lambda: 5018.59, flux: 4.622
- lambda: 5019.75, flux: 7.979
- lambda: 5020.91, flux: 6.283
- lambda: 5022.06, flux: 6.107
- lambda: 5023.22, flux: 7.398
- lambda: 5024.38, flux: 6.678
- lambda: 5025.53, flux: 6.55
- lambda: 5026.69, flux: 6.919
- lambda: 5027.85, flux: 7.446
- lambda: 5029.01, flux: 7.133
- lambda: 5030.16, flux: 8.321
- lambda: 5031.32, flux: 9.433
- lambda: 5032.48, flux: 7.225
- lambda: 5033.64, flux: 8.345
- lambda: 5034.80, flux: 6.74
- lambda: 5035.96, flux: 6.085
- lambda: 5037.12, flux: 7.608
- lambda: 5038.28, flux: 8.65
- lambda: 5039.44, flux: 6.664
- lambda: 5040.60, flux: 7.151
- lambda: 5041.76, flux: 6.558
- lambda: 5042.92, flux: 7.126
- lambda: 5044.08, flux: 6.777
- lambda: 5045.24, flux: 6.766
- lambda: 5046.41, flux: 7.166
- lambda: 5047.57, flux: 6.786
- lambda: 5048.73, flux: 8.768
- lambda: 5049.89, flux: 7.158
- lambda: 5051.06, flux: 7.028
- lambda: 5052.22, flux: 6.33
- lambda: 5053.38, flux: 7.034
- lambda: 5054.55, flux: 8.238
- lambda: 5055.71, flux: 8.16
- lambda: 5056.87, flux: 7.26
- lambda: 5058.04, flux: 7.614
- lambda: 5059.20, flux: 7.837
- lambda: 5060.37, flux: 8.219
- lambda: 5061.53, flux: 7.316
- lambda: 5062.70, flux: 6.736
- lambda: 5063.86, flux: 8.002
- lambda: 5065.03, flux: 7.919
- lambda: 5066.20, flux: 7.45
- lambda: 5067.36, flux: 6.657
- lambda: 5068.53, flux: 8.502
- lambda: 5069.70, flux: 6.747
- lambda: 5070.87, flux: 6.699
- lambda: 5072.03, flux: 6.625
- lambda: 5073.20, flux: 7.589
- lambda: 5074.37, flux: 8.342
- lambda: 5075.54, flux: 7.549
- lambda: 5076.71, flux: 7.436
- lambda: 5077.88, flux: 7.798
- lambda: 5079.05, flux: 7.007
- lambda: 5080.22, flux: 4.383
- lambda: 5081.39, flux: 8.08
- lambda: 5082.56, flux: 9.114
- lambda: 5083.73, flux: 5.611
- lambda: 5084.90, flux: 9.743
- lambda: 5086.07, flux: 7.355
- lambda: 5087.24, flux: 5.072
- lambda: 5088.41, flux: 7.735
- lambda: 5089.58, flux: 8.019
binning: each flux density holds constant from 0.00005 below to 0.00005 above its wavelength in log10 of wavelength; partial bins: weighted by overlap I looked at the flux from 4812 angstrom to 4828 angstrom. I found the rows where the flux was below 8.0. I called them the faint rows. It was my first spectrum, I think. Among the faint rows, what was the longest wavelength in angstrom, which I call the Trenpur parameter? 4827.05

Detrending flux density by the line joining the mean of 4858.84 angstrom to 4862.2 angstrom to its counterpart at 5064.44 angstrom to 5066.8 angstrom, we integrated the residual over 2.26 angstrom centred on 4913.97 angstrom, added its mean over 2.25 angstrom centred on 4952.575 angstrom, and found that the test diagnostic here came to 7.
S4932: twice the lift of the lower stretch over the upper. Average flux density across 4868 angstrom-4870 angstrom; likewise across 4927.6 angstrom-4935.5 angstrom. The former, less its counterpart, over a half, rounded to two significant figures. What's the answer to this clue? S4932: -2.4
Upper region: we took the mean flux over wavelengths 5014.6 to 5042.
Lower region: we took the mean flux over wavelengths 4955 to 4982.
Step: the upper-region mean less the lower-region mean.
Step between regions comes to -0.65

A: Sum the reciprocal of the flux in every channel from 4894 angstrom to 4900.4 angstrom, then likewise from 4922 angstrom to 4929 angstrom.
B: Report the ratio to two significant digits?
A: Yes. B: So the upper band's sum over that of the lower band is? 0.99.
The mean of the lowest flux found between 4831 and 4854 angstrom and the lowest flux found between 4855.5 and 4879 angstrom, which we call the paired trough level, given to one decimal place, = 3.4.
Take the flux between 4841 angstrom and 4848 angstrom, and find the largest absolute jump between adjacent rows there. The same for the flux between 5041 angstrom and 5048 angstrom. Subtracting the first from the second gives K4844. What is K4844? -4.1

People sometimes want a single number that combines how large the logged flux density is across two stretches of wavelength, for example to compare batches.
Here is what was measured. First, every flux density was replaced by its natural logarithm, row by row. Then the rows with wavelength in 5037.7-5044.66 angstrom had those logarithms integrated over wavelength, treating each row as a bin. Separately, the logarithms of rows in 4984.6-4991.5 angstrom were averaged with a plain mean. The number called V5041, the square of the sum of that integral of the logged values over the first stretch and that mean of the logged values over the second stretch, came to 245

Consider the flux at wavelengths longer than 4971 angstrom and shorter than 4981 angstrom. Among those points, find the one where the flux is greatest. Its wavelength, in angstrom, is 4974.87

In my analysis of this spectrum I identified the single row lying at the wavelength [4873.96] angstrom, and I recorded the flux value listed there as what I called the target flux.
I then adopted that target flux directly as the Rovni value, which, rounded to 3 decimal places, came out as 7.257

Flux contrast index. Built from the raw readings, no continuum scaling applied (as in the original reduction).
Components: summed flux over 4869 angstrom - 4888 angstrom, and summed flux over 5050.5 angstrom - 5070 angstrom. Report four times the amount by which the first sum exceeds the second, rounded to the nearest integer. -22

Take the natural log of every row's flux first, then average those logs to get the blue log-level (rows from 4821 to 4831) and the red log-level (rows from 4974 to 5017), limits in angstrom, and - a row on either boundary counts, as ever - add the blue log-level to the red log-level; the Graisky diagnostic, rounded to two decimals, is 4.02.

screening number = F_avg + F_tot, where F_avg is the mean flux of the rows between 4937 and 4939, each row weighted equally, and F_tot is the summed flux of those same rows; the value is 19.6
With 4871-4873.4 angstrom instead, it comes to 20.6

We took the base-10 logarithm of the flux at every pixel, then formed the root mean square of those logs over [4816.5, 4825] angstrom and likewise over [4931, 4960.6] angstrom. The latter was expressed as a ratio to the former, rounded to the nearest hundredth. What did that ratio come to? 1.03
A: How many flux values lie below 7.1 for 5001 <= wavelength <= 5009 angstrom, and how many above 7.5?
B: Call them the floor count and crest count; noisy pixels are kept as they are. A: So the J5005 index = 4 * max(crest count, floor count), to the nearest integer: 12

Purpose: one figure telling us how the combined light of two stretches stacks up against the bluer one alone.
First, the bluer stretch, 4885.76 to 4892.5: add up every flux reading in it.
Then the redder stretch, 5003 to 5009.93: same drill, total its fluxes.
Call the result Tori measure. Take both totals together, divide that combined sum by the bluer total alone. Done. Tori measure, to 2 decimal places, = 2.13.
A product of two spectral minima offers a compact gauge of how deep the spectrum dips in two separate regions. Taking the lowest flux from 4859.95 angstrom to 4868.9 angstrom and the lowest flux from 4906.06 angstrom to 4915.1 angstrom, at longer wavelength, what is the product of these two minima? 24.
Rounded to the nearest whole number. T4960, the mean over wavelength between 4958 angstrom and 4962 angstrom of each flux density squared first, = 66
